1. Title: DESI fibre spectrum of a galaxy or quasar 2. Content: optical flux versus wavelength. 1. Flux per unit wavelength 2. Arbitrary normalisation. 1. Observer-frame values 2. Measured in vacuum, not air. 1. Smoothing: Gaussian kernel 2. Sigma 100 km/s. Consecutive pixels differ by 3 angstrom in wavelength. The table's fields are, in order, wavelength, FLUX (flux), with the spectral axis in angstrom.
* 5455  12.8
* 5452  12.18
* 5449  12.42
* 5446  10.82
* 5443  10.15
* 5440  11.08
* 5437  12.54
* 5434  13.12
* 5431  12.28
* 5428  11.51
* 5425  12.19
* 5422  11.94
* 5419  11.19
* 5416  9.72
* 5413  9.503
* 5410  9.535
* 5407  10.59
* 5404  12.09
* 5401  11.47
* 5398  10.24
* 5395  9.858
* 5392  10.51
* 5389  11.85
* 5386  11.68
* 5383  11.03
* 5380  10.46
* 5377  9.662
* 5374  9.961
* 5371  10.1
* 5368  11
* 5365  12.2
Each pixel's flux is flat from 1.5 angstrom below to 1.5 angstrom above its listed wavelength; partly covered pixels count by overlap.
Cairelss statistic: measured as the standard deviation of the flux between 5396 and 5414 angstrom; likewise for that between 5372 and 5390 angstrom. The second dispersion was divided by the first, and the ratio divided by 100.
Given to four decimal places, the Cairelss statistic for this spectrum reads 0.0086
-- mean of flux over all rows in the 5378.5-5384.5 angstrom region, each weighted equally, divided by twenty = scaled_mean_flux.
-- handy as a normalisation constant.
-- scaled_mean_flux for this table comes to 0.54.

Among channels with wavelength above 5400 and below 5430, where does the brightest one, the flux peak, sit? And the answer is 5425 angstrom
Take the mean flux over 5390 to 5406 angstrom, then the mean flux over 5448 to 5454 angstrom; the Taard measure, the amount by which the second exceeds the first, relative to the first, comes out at 0.14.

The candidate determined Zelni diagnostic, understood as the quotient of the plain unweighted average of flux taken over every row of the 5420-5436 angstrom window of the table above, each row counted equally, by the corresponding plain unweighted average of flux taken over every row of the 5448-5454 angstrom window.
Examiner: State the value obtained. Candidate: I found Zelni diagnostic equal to 0.99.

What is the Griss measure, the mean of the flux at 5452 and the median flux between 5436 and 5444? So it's 11.6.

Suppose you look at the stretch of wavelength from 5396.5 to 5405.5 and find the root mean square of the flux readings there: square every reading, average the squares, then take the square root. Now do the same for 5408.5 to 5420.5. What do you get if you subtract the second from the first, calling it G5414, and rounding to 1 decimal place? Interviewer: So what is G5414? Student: 1.3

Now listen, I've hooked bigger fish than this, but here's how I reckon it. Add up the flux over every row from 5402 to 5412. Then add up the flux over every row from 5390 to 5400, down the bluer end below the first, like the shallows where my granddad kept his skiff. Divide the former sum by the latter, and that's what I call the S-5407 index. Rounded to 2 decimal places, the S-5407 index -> 1.05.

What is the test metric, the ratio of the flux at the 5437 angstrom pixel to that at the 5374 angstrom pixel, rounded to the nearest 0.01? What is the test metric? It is 1.26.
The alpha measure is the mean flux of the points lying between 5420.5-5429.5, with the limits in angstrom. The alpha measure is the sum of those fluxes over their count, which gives 11.88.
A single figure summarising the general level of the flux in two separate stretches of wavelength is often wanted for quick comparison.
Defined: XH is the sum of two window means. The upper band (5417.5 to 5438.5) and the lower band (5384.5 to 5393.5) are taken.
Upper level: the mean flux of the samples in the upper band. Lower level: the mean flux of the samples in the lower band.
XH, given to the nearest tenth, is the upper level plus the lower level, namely 23.5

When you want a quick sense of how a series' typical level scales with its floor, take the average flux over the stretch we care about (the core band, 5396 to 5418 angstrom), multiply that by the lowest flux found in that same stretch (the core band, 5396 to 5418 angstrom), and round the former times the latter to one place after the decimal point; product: 99.3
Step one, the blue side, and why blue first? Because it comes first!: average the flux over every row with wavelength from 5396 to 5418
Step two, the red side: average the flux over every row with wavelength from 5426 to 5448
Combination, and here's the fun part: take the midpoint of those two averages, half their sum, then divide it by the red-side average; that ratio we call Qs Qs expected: 0.95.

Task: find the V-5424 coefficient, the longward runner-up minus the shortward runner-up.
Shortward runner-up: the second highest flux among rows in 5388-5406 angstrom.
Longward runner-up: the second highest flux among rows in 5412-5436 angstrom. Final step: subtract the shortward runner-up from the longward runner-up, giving 0.43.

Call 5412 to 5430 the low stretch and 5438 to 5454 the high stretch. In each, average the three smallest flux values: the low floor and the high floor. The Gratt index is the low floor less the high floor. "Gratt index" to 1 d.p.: -0.5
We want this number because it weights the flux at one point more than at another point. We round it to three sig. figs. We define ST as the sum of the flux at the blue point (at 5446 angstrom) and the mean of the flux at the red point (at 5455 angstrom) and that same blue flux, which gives 22.6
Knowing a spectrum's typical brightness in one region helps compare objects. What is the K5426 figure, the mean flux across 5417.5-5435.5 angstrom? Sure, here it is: 12.0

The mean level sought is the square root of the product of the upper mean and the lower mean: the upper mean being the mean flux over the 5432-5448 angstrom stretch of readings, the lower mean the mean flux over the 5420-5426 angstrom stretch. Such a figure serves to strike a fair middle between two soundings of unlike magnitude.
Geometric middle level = 11.8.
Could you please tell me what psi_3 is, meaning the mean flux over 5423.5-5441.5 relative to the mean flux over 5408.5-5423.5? 1.17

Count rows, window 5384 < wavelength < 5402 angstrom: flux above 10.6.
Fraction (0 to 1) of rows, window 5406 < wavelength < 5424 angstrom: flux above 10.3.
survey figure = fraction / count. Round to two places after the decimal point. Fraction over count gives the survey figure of 0.17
